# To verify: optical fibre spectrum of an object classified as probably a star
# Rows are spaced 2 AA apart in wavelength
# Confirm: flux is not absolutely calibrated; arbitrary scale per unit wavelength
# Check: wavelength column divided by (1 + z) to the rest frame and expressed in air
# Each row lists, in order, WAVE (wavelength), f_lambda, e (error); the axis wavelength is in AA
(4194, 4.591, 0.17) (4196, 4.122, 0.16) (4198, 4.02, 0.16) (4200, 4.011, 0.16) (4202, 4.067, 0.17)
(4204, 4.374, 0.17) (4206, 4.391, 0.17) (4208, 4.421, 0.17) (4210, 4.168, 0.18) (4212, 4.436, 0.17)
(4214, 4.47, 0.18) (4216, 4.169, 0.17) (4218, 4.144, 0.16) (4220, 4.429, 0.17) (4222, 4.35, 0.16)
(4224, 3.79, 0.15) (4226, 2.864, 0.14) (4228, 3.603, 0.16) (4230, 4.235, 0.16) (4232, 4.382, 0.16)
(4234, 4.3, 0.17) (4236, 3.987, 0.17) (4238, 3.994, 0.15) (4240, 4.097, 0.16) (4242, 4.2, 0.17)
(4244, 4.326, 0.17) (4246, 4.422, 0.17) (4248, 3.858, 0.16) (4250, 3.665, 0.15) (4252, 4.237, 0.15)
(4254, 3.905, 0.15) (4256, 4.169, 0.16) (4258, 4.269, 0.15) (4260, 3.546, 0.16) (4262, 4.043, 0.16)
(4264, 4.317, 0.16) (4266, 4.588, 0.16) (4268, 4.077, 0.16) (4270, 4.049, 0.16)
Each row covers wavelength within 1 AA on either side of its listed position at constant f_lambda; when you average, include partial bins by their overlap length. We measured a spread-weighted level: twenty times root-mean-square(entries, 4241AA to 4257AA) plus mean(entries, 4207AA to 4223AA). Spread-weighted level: 86.4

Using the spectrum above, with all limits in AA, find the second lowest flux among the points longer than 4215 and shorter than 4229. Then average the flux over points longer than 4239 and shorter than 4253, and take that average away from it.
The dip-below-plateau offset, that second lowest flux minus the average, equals -0.5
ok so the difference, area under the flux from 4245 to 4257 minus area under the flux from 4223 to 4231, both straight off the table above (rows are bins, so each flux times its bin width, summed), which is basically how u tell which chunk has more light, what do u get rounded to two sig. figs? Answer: 20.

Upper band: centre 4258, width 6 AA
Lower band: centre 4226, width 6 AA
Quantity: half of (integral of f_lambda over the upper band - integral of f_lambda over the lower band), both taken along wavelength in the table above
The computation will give 1.7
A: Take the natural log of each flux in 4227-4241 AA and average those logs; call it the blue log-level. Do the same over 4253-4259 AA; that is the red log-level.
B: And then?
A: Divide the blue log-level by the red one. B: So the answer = 0.99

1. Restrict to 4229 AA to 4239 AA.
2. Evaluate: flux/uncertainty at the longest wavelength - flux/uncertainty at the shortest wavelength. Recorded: 0.2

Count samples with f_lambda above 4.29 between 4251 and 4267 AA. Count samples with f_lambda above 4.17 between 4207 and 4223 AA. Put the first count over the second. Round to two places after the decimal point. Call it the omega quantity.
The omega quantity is 0.40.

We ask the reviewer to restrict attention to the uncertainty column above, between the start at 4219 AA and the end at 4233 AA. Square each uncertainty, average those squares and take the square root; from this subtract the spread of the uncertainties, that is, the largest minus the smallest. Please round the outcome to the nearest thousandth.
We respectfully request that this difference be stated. 0.127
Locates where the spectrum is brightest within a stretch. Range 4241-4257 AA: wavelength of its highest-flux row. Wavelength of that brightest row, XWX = 4246 AA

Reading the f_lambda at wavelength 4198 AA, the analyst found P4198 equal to 4.02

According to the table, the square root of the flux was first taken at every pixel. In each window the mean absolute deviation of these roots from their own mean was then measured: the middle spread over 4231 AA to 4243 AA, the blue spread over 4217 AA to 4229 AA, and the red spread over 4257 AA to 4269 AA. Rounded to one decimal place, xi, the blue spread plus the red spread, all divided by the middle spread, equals 5.4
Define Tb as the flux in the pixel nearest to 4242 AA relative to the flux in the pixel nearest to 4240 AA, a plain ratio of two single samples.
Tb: 1.03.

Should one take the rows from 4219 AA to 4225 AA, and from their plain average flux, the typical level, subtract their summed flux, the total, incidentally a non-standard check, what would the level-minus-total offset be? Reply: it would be -8.4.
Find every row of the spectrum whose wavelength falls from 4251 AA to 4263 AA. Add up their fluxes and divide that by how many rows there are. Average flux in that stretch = 4.03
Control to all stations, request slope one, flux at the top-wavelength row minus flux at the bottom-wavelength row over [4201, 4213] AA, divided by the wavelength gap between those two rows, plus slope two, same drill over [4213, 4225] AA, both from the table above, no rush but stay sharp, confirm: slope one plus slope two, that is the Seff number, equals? -0.03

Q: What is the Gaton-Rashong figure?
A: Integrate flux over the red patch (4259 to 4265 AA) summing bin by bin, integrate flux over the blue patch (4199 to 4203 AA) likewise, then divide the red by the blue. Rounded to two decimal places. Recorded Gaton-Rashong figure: 1.47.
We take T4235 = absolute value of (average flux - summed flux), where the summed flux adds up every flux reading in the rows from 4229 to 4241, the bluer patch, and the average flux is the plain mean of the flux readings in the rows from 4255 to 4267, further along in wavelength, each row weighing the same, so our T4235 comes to 20.8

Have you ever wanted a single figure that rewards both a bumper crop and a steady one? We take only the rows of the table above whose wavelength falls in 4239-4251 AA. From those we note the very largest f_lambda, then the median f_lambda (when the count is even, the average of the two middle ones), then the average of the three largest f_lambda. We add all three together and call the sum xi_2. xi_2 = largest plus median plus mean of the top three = 12.9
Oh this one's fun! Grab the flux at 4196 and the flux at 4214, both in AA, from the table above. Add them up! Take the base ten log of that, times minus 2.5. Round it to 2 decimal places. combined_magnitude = -2.34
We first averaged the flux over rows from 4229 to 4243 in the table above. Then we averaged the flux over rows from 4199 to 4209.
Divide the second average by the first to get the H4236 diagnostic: 1.02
